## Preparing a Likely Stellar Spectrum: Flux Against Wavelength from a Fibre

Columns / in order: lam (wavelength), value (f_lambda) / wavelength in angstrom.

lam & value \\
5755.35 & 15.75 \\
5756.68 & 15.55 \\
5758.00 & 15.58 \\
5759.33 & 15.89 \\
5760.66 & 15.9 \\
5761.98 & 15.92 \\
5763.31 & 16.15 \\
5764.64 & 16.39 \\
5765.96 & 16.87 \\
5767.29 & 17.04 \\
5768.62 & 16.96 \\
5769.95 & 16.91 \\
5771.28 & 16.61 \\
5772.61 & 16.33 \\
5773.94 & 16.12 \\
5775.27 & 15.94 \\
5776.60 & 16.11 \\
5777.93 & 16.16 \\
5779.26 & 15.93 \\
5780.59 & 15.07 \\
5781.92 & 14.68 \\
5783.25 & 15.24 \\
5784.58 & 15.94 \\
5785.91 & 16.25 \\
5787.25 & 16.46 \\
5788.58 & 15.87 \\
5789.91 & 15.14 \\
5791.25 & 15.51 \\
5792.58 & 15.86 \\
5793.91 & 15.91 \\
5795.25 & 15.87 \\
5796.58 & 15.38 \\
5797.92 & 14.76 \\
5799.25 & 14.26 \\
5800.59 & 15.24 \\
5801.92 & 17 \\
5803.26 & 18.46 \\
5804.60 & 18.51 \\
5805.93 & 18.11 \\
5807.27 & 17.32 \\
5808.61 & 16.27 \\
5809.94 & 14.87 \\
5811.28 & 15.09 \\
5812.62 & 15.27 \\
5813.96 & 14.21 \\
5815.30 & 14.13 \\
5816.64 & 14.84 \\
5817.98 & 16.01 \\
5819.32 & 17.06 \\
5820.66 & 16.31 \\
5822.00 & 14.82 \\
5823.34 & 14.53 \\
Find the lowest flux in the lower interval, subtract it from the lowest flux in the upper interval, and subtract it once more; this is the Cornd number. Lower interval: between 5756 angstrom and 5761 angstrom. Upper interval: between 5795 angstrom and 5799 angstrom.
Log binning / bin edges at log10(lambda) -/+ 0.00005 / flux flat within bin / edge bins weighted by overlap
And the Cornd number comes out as -16.3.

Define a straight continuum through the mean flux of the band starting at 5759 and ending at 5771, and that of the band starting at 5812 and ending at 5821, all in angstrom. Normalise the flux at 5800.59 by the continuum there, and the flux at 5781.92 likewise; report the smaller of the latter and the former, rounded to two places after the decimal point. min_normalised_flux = 0.91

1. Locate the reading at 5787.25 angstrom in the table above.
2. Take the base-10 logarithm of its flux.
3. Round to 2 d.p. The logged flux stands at 1.22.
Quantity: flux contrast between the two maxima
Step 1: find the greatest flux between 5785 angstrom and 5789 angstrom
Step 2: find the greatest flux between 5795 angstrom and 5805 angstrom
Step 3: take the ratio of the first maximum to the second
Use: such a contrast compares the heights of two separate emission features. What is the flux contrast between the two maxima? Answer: 0.89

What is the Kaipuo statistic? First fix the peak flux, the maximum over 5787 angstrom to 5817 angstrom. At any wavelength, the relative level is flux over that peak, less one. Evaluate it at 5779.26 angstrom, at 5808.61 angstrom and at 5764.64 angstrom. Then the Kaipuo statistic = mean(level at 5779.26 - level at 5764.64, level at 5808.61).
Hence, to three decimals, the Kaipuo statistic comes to -0.073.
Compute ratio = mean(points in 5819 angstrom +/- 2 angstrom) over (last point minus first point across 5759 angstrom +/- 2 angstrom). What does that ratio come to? 51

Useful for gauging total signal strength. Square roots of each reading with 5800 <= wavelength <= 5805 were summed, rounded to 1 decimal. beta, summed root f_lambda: 16.6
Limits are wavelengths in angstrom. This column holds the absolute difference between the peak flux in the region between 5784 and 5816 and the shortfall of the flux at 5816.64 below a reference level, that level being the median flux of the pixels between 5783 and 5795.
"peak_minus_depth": 17.5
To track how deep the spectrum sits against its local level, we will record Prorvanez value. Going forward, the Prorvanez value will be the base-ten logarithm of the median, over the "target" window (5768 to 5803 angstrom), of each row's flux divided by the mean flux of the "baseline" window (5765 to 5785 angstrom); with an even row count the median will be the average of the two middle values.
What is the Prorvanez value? -0.006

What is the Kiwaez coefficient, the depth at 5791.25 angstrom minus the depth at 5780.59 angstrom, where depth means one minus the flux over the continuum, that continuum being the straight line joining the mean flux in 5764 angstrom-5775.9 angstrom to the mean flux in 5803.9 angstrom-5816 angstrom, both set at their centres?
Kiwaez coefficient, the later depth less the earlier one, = -0.036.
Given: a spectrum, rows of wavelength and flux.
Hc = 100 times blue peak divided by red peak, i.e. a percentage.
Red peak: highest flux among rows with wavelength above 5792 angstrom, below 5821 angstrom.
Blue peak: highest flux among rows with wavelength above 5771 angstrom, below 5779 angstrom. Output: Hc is 90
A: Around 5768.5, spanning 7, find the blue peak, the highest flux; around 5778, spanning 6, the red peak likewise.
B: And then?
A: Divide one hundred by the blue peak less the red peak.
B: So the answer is 114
